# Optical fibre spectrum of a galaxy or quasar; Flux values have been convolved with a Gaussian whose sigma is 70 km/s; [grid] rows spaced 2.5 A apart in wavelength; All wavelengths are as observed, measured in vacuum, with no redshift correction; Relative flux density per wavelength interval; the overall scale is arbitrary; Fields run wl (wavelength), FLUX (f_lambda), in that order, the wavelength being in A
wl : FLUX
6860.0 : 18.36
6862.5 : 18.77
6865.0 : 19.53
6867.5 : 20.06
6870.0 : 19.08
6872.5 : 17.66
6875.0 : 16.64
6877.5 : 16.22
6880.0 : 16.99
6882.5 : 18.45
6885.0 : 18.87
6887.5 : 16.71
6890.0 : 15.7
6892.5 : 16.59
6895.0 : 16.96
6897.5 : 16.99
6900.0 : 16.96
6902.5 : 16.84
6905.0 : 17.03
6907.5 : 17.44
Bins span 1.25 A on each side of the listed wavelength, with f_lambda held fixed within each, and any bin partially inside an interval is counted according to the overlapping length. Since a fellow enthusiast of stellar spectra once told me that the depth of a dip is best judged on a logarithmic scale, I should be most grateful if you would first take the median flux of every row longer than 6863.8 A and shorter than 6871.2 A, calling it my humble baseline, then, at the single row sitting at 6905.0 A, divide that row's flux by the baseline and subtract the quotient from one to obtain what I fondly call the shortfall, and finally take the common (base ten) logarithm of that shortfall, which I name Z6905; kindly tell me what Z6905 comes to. -0.89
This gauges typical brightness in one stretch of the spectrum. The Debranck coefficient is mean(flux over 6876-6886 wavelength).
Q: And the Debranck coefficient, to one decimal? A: 17.6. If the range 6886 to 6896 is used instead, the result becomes 16.5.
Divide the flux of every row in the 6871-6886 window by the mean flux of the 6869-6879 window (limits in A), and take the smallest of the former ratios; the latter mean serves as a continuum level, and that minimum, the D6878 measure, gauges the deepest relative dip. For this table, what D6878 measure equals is 0.93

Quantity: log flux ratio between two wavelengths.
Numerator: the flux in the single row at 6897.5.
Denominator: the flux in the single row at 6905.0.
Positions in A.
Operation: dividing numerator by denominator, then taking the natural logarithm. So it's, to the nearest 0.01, 0.00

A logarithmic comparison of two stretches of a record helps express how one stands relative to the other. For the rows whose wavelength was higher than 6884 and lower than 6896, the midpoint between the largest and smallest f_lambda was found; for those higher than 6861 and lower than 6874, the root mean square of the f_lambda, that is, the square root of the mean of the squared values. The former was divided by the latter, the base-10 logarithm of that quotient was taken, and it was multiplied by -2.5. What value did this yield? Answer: 0.10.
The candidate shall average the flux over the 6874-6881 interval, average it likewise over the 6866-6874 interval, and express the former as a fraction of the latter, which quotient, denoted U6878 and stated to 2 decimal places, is 0.88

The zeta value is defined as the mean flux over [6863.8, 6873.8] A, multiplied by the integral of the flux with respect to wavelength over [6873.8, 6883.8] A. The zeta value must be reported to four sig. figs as 3258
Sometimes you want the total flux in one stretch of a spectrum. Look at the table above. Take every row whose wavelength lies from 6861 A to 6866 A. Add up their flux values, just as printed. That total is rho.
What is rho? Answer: 38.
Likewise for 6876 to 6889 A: 87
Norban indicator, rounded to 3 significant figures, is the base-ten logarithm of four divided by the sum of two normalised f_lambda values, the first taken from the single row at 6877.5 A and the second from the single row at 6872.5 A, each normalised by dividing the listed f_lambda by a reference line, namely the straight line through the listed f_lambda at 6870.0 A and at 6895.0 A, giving 0.343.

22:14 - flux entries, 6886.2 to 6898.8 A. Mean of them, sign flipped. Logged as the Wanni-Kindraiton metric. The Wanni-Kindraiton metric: -16.6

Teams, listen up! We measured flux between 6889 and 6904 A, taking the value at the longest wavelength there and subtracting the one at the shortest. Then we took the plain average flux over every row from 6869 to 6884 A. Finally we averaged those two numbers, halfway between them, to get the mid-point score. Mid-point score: 9.3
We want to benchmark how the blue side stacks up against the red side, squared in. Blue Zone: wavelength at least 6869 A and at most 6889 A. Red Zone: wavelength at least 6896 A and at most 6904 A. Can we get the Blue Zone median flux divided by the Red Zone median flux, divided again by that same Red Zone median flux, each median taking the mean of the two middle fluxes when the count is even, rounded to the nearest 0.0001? 0.0602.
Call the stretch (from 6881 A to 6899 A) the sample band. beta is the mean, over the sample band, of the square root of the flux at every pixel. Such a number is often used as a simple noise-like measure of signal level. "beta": 4.14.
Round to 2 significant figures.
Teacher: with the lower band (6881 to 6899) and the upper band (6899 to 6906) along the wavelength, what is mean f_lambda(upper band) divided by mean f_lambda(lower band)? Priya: 0.99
